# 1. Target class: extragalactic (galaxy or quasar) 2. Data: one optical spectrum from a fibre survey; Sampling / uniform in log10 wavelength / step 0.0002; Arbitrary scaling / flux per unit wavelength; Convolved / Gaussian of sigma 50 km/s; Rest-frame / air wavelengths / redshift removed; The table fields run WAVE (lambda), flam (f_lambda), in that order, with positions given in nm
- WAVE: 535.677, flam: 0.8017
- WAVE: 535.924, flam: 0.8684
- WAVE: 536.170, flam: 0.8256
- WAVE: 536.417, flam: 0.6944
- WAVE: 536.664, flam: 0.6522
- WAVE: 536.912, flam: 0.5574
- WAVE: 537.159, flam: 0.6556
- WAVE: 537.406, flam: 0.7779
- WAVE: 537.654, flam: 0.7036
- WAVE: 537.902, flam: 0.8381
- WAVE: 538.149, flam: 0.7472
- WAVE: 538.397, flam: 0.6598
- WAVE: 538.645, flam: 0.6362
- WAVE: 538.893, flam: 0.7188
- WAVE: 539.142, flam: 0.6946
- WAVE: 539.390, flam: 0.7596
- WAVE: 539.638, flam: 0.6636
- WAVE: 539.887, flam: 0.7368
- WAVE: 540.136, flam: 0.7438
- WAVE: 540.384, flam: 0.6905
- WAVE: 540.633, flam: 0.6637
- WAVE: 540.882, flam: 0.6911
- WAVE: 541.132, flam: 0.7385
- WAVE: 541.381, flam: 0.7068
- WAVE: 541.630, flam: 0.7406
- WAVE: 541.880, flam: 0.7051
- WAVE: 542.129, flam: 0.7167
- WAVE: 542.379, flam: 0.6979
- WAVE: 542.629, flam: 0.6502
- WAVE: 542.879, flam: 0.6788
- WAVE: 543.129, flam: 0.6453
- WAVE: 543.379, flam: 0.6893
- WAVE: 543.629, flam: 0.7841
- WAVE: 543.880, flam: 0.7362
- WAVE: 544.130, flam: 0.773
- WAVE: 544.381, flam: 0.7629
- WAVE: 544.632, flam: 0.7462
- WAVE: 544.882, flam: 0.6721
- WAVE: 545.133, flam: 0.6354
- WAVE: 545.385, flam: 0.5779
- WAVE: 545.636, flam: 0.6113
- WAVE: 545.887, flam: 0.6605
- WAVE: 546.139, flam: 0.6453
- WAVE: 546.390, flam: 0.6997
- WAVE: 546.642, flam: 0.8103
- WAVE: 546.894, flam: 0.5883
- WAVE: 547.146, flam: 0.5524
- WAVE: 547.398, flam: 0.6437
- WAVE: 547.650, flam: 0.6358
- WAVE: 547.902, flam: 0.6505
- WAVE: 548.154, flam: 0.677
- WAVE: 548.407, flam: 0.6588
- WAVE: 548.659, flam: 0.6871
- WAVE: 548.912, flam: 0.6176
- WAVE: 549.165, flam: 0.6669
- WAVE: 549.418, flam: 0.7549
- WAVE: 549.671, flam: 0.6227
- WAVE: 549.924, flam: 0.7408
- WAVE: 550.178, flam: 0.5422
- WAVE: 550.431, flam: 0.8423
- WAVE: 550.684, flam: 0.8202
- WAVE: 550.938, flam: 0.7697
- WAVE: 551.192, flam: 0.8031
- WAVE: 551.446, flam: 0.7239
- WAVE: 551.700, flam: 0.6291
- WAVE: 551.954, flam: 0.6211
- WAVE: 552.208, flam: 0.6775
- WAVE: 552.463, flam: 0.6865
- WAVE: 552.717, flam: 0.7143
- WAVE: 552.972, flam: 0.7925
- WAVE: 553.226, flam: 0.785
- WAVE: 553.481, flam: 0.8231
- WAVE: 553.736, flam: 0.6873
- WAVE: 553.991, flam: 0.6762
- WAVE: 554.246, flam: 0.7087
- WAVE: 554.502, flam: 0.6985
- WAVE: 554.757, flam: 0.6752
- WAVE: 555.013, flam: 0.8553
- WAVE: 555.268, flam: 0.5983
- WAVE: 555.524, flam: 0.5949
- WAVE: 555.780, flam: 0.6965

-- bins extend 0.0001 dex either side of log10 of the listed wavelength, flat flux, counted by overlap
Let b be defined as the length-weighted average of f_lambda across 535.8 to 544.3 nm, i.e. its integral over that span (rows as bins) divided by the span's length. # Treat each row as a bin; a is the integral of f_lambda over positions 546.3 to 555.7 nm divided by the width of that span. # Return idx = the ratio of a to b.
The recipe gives 0.98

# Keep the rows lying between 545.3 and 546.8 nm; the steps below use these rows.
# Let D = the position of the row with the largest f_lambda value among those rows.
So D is 546.642 nm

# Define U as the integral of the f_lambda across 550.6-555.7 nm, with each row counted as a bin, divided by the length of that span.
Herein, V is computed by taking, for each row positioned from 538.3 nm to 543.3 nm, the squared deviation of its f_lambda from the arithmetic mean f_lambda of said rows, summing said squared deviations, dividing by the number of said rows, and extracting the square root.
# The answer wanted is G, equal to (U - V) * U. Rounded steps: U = 0.716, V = 0.035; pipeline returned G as 0.487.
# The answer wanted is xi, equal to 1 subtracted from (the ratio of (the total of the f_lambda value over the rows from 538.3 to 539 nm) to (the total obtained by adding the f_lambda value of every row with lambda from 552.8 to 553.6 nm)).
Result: -0.16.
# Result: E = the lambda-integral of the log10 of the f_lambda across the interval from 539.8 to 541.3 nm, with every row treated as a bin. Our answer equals -0.224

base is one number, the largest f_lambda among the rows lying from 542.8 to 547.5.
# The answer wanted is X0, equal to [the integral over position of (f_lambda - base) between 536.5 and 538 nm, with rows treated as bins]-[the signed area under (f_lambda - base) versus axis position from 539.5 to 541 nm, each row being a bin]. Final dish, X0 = -0.006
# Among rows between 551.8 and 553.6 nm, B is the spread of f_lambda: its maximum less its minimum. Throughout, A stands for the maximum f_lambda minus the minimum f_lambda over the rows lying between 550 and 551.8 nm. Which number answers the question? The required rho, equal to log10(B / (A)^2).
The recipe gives 0.4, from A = 0.30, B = 0.20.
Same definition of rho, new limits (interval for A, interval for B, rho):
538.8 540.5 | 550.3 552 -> 1.4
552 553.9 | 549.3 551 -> 1.2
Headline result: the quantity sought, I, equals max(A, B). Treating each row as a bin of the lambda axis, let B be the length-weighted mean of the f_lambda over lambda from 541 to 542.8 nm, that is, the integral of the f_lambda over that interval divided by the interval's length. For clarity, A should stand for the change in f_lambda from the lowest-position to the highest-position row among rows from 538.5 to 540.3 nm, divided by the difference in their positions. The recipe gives 0.707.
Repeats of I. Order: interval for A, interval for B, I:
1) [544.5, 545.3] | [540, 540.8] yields 0.700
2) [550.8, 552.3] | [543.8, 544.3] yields 0.757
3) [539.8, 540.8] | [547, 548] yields 0.619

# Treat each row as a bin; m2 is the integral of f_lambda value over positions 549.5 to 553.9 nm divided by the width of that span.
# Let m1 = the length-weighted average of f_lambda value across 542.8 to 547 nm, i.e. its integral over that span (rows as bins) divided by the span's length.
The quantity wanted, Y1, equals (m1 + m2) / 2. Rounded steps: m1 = 0.690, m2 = 0.722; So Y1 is 0.706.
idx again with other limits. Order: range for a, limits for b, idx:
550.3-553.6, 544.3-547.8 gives 1.13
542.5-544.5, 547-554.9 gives 1.03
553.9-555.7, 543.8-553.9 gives 0.99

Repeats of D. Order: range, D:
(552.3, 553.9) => 553.481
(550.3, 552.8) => 550.431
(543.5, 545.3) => 543.629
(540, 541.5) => 540.136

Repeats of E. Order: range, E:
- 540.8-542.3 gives -0.217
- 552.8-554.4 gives -0.208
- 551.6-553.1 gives -0.246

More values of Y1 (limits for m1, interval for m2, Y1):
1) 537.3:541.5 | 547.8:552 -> 0.707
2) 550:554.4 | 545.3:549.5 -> 0.689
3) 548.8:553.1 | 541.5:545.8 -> 0.701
